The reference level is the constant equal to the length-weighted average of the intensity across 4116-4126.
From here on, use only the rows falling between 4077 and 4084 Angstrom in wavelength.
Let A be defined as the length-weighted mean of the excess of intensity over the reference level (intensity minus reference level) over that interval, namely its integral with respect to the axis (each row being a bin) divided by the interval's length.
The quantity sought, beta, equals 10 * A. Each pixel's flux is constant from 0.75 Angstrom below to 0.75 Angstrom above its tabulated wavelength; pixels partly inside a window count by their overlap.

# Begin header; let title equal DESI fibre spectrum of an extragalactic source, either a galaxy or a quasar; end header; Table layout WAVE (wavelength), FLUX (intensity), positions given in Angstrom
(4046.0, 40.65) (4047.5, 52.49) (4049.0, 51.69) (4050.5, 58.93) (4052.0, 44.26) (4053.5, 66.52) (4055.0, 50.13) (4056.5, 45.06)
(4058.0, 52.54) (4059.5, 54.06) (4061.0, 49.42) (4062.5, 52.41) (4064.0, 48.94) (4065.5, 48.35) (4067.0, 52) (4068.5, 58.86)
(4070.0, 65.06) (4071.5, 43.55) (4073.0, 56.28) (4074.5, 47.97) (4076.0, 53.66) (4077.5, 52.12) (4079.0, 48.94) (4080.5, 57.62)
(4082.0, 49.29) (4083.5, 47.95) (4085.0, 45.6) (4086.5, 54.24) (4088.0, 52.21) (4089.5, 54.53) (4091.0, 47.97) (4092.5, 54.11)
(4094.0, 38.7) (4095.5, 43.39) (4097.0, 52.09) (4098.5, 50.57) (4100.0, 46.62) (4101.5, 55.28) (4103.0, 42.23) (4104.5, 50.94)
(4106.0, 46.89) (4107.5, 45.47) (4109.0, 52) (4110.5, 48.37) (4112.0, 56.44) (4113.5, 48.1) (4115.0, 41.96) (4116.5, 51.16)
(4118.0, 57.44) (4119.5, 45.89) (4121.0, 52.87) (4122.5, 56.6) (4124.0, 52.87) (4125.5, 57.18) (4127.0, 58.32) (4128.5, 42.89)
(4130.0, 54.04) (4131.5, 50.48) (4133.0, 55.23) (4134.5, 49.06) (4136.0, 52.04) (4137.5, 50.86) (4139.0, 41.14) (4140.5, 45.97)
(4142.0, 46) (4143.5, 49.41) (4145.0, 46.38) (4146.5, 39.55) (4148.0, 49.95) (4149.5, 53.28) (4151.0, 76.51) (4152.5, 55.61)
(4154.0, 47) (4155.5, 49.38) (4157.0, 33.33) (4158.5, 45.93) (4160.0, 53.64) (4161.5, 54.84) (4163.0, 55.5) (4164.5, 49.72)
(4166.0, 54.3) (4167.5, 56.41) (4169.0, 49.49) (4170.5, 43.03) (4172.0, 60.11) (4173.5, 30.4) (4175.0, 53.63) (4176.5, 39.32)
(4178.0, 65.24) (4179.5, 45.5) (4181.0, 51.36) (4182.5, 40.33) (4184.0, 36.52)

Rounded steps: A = -2.1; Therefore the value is -21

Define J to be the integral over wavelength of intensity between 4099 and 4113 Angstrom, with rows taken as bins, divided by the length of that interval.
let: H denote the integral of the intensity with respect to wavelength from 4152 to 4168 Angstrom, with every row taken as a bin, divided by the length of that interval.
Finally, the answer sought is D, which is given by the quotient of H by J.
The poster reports 1.02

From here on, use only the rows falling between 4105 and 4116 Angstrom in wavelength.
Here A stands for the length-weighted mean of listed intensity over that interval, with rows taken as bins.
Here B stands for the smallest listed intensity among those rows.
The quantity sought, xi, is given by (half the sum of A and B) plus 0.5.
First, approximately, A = 48.6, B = 41.96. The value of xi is 46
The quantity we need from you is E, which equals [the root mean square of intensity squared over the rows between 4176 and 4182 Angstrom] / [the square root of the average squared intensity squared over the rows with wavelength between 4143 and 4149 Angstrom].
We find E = 1.28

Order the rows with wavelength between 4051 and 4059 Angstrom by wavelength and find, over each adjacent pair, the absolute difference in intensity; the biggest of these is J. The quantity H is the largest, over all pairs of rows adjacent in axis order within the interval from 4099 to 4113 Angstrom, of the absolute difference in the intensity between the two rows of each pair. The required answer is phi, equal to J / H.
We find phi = 1.7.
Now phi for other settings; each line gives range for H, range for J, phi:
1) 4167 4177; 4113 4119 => 0.3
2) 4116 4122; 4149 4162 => 2.0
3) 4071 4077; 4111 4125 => 0.9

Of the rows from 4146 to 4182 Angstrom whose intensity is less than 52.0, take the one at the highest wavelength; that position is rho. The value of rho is 4181.0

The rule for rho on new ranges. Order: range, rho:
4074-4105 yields 4104.5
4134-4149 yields 4148.0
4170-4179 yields 4176.5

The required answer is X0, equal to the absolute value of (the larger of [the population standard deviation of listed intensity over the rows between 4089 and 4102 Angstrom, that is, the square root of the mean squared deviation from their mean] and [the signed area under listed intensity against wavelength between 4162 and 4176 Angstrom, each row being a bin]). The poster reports 702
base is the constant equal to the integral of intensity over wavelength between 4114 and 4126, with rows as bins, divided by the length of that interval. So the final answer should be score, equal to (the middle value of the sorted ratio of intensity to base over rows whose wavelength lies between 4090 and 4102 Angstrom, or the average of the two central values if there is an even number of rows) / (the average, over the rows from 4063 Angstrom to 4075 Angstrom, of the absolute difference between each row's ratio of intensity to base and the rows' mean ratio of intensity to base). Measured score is 8.8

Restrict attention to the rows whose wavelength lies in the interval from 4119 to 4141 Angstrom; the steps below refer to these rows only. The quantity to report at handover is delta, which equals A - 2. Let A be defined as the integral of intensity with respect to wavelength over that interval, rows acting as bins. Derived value 1123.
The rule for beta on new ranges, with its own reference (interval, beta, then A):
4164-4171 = -25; -2.5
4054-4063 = -24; -2.4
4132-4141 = -42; -4.2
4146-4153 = 21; 2.1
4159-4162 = 1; 0.1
